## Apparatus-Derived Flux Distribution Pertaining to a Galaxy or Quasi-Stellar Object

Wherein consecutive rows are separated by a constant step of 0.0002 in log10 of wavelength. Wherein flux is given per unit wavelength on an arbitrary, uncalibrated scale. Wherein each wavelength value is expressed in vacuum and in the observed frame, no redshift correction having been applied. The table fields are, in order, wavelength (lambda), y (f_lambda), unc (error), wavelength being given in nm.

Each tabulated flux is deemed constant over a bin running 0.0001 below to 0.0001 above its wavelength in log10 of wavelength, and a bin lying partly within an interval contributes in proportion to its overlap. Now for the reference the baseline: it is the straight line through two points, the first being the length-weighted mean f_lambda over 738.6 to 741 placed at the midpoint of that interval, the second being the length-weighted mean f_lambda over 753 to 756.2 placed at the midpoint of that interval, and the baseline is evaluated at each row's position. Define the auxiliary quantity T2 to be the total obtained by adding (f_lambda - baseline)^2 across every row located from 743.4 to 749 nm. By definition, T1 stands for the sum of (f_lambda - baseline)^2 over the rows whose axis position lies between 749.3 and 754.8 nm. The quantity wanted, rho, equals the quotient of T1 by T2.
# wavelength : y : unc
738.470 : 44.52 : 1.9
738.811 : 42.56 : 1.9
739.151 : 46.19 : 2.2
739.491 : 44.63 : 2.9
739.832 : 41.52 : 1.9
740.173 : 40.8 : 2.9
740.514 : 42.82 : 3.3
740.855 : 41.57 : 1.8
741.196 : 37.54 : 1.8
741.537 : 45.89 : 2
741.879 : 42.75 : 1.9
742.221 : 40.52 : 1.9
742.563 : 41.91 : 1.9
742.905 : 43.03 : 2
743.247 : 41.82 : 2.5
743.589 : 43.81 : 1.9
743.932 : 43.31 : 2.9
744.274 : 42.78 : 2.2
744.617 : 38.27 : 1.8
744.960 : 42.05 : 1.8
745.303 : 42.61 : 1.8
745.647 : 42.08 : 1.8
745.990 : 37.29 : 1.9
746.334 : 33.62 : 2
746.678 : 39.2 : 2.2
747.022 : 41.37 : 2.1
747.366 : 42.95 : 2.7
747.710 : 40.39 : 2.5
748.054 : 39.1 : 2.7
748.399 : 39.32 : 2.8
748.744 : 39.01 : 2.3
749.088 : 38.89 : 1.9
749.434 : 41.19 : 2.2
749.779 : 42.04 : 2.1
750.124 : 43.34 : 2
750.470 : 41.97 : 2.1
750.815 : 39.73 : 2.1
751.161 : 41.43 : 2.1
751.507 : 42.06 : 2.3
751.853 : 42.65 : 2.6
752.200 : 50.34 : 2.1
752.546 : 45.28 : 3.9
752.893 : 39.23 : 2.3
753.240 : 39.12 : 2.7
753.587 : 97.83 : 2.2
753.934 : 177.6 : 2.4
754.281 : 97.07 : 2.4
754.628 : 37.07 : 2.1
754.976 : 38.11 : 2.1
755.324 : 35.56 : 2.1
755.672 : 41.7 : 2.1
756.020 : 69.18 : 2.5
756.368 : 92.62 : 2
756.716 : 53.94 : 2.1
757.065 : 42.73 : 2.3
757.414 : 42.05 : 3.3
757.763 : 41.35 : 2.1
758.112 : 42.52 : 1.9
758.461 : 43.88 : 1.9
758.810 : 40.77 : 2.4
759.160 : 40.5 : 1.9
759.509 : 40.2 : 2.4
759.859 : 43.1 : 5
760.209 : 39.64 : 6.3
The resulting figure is 6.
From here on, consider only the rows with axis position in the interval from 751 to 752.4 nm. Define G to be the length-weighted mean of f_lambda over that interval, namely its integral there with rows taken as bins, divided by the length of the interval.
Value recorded 44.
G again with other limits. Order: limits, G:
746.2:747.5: 39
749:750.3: 42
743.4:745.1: 42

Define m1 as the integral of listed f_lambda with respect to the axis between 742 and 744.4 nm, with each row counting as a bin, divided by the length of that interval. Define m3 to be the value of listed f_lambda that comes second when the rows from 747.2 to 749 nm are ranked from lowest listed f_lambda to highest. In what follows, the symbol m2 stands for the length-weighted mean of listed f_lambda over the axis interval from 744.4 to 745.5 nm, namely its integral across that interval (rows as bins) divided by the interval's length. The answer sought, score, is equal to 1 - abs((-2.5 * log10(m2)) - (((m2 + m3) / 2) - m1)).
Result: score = -1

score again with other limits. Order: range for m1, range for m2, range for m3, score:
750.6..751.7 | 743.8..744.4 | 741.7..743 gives -4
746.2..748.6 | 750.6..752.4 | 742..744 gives -6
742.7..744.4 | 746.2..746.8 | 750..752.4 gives 1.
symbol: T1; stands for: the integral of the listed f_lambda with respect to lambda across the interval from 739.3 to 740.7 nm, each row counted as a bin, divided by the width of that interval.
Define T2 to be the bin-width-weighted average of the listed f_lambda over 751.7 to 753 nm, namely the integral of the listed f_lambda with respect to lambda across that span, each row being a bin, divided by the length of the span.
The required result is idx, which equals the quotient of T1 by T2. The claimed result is 0.95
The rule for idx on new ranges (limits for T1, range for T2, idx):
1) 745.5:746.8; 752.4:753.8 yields 0.64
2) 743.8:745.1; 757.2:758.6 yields 0.98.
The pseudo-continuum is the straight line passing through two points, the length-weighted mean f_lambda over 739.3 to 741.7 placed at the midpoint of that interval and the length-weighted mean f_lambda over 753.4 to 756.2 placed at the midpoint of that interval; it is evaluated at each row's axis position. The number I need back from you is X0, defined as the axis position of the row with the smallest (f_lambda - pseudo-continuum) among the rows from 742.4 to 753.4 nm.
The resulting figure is 753.240 nm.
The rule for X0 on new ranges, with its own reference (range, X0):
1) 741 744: 743.932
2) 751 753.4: 753.240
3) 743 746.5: 746.334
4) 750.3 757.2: 755.324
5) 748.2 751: 750.815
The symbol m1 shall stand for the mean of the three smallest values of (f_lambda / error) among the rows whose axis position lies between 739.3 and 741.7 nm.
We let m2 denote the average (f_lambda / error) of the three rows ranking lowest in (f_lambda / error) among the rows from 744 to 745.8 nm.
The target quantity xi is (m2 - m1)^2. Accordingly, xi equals 52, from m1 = 14.1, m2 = 21.4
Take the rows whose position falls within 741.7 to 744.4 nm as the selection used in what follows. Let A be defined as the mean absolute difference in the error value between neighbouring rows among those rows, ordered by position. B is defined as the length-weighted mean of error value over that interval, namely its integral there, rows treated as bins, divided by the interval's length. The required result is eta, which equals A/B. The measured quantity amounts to 0.19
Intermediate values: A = 0.4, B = 2.15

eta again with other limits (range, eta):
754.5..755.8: 0.00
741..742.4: 0.05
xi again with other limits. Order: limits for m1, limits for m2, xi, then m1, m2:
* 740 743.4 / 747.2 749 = 0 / 14.6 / 14.8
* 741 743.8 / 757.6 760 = 30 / 19.6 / 14.1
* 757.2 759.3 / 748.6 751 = 3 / 16.5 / 18.2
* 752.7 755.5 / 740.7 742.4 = 29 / 16.2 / 21.6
